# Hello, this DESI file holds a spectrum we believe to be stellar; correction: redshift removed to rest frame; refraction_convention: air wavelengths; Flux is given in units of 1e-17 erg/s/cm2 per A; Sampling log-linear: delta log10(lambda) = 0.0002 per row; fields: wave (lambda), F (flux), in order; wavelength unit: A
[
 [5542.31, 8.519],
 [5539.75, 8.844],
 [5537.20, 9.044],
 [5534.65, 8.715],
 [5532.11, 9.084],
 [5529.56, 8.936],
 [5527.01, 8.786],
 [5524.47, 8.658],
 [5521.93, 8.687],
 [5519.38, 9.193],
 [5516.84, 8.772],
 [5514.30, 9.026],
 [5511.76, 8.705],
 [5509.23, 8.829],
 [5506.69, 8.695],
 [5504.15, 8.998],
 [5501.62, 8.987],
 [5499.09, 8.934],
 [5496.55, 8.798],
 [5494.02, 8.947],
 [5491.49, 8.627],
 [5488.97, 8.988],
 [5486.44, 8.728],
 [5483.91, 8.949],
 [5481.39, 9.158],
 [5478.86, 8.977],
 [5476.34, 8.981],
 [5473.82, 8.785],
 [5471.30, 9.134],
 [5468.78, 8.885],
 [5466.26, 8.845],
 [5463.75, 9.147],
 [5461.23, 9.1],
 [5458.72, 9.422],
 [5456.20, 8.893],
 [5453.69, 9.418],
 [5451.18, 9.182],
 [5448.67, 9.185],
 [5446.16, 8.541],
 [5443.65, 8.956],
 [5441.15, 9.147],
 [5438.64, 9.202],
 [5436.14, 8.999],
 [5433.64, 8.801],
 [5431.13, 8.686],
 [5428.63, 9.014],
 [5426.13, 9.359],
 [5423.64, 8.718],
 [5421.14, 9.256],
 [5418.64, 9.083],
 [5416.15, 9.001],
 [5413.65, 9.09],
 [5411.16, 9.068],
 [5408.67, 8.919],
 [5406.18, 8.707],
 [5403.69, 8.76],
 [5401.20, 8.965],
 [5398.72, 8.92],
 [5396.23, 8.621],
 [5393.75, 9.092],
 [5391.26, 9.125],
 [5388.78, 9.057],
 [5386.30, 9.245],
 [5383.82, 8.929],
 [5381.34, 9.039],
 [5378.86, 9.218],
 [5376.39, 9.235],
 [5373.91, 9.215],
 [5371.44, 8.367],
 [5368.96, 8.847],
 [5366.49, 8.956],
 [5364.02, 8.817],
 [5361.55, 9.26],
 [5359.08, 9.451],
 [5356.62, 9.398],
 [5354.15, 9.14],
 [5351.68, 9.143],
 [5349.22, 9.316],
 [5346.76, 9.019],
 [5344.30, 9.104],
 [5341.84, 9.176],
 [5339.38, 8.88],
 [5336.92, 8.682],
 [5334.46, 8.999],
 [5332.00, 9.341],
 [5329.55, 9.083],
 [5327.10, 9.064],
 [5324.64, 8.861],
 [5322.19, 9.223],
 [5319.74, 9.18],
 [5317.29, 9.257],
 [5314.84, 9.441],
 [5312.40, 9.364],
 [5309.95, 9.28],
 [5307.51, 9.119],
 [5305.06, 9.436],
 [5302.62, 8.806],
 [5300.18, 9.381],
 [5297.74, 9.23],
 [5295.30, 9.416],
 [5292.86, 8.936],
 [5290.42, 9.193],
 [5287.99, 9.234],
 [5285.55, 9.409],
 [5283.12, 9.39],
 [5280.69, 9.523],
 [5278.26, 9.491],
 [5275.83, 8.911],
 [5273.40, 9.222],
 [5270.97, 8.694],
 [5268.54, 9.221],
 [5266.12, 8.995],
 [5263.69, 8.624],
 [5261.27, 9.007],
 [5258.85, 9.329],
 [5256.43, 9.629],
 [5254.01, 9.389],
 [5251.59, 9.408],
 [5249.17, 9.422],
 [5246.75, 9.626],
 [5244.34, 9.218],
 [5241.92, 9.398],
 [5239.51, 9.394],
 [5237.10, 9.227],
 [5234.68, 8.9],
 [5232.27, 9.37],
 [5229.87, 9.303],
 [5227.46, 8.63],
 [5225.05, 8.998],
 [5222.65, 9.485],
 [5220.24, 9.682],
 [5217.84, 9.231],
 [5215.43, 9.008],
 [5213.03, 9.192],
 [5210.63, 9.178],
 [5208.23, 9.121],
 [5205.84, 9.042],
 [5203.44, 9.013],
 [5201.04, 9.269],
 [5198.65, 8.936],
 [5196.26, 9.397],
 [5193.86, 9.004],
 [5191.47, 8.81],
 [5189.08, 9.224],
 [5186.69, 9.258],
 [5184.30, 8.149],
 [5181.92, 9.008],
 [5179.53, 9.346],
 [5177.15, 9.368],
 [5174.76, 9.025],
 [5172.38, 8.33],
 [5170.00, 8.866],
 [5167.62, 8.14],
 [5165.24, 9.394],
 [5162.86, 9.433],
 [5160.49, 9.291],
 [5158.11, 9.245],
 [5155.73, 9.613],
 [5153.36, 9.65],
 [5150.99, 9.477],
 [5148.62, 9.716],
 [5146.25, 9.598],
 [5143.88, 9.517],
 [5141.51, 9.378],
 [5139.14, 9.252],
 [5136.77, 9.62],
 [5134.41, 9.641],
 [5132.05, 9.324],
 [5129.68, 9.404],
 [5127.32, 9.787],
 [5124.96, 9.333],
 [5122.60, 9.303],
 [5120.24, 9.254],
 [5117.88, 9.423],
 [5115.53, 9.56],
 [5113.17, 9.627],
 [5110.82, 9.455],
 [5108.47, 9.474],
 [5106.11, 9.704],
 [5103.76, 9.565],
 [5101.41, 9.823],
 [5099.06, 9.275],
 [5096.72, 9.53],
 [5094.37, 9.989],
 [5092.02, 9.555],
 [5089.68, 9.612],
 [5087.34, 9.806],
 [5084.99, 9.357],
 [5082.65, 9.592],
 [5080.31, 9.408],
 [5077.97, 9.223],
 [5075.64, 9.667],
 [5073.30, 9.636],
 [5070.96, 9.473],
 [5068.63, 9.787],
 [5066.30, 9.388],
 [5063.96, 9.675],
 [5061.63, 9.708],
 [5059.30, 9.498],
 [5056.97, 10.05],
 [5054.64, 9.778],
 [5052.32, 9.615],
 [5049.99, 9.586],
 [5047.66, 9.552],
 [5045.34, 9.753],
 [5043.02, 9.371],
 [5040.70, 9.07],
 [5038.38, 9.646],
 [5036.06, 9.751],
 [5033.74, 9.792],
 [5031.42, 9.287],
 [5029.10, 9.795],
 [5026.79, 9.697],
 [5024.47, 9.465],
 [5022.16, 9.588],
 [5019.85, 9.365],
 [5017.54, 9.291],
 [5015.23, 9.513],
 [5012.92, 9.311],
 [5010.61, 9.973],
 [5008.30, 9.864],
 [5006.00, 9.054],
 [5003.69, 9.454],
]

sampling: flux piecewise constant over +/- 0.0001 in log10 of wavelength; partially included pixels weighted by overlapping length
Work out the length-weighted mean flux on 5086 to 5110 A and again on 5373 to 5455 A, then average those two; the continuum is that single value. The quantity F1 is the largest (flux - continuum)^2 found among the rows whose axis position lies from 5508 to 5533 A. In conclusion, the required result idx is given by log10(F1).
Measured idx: -0.35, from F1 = 0.44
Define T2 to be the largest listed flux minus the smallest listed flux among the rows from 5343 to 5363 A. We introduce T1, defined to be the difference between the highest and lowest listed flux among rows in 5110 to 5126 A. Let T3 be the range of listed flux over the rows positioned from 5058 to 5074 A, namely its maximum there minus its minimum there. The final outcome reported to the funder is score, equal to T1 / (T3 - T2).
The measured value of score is -11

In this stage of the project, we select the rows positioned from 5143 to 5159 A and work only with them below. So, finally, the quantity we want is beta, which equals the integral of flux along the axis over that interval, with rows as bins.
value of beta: 153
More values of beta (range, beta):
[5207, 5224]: 158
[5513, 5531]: 160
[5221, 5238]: 155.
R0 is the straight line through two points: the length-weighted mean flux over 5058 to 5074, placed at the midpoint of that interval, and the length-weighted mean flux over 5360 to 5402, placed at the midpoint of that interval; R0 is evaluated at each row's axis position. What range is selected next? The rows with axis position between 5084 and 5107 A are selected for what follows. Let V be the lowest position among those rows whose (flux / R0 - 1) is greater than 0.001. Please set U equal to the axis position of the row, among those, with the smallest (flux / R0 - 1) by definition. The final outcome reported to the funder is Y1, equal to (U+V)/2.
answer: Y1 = 5093.2 A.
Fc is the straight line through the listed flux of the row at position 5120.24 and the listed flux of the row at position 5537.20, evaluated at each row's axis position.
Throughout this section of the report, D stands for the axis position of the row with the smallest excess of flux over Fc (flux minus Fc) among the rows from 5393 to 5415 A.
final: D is 5396.23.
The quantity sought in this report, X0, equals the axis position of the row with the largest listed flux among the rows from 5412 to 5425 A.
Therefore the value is 5421.14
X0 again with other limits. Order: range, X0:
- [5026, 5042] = 5029.10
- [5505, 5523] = 5519.38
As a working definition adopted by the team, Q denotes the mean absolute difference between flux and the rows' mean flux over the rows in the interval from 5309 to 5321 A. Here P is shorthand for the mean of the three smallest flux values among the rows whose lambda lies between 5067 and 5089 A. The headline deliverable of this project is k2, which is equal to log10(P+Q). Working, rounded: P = 9.3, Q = 0.08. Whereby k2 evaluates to 0.973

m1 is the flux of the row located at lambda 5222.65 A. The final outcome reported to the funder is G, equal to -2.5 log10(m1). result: -2.44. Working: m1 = 9.485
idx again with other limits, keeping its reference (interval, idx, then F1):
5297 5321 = -0.57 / 0.27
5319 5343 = -0.38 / 0.41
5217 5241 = -0.32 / 0.48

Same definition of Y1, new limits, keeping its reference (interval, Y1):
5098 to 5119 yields 5100.2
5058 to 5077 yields 5064.0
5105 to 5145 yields 5113.2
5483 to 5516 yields 5487.7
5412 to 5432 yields 5422.4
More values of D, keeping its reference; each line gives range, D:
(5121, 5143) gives 5139.14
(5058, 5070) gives 5066.30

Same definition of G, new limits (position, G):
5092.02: -2.45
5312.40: -2.43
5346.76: -2.39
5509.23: -2.36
